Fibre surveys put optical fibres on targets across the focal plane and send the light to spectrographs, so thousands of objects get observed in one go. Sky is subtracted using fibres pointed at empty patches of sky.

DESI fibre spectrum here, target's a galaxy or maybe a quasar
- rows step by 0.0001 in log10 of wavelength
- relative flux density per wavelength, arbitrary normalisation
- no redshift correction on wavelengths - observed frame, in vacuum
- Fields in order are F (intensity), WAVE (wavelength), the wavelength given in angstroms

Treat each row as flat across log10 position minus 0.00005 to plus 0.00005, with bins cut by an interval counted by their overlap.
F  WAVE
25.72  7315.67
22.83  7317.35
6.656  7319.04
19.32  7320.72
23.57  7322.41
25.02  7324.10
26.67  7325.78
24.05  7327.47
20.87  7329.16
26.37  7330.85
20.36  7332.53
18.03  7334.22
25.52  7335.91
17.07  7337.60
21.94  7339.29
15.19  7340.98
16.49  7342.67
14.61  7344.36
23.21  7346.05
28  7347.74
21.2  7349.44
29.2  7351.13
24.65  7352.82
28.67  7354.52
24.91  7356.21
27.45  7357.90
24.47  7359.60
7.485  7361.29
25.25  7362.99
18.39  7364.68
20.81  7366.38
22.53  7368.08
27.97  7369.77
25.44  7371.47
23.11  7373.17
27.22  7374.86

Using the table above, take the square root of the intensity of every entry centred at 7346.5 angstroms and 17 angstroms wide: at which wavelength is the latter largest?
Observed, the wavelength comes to 7351.13 angstroms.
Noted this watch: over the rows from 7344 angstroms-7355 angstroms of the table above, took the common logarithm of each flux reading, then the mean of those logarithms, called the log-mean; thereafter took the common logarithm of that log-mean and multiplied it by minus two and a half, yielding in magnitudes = -0.35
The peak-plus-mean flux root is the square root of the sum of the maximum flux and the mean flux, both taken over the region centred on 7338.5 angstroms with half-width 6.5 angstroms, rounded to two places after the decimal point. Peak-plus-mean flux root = 6.65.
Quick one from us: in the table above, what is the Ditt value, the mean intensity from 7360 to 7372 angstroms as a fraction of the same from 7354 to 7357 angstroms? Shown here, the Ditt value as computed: 0.79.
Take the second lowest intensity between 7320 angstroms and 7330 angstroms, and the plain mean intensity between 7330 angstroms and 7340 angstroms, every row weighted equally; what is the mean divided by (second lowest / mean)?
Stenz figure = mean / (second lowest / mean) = 22.2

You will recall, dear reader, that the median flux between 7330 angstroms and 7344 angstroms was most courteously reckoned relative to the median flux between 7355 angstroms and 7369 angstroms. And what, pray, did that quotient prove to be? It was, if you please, 0.8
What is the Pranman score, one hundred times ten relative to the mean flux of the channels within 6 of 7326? 42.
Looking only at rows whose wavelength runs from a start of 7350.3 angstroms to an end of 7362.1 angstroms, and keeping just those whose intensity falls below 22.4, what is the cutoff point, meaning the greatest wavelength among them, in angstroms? 7361.29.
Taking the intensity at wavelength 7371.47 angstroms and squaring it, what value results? 647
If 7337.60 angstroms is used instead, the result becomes 291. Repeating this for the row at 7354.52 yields 822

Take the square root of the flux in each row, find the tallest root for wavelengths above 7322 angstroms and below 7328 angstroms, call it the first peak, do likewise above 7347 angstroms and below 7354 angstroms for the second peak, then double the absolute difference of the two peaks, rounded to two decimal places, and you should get 0.48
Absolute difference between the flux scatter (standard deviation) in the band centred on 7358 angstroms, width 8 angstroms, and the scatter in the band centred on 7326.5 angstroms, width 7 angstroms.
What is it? 6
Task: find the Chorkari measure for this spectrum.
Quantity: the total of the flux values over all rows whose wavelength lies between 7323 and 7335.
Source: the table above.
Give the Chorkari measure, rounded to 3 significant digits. 161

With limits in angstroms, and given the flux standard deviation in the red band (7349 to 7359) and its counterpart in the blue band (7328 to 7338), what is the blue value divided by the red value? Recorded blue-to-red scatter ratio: 1.3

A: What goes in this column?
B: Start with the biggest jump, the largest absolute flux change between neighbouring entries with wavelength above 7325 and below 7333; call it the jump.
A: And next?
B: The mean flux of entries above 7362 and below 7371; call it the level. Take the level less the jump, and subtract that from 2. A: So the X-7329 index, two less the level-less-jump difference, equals -15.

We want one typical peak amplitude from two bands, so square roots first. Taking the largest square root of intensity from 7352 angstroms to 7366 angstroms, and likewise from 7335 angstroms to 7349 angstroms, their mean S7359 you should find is 5.32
